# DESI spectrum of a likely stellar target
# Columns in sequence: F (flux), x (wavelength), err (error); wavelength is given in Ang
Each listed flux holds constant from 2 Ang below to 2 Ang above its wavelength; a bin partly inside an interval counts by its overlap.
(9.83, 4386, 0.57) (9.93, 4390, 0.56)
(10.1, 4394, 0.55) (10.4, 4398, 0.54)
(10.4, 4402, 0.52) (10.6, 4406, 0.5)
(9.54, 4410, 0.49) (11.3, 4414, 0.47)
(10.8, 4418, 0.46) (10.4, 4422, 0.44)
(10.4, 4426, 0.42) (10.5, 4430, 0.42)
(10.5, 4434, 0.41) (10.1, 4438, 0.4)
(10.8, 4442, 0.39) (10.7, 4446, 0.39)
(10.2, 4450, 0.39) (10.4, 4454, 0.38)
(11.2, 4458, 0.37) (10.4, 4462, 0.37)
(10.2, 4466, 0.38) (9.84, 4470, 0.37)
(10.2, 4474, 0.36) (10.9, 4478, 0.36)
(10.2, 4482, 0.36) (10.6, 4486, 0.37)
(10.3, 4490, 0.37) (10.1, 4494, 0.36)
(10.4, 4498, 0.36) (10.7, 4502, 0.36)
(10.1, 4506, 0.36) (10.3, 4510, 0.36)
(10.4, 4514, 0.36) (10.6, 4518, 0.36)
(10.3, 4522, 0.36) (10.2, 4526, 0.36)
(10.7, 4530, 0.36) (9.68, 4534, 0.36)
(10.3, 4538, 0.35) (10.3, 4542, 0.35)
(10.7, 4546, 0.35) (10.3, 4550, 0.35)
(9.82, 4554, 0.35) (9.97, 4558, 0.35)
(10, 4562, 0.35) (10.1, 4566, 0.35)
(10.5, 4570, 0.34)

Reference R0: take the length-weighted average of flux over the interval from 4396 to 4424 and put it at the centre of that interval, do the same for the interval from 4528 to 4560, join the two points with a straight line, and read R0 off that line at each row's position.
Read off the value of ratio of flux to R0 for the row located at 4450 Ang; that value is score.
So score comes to 0.98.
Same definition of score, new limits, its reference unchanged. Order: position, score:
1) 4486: 1.03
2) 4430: 1.00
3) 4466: 0.98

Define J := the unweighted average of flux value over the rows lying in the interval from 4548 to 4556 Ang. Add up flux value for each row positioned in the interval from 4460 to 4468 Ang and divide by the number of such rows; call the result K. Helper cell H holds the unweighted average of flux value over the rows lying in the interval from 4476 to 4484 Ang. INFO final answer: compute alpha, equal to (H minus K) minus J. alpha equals -9.8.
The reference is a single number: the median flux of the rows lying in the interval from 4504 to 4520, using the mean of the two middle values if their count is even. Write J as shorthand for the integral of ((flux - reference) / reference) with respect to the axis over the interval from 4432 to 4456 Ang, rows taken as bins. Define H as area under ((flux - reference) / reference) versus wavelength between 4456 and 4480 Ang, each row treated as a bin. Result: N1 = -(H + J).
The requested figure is -0.48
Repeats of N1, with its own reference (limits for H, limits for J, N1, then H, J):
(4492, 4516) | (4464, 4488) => 0.10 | -0.04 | -0.06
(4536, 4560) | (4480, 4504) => 0.20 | -0.27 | 0.08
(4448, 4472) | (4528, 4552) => -0.01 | 0.05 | -0.05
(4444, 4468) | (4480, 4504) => -0.46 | 0.39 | 0.08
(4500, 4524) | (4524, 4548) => -0.03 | 0.12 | -0.09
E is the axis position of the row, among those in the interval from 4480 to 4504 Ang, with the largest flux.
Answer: 4502 Ang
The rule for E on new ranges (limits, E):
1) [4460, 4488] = 4478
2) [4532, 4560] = 4546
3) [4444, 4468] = 4458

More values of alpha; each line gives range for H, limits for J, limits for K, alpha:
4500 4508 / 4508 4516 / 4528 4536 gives -10.1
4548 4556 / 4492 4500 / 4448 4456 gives -10.5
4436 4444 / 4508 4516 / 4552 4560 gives -9.8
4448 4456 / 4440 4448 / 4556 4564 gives -10.4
